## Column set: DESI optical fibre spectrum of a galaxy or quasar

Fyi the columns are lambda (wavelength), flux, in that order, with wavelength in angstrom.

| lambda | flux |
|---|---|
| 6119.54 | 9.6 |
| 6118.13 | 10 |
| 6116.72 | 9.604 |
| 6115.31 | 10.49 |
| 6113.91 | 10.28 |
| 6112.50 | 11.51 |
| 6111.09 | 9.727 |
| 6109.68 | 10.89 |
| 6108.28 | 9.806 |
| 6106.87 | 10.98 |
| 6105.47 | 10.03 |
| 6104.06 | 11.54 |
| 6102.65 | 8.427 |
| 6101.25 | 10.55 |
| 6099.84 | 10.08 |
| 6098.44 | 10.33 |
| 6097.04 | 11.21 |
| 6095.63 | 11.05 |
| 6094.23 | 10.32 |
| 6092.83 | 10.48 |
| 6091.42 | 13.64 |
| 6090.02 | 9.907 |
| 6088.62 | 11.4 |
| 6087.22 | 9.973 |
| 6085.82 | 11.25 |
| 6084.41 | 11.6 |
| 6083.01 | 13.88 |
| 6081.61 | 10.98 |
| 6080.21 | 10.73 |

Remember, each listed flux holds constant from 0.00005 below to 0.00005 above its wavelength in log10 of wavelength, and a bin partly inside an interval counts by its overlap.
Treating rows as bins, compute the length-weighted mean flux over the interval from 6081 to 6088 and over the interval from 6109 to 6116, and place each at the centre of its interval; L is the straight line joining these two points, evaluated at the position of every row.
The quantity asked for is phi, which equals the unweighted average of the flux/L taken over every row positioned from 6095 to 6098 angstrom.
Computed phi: 1.00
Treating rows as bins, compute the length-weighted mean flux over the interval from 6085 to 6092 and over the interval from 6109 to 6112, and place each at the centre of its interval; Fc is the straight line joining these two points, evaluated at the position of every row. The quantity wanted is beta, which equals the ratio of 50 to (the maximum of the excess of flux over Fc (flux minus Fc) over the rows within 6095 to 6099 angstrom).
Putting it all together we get 149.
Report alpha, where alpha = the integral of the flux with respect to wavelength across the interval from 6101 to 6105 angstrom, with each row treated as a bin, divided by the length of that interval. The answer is 10.1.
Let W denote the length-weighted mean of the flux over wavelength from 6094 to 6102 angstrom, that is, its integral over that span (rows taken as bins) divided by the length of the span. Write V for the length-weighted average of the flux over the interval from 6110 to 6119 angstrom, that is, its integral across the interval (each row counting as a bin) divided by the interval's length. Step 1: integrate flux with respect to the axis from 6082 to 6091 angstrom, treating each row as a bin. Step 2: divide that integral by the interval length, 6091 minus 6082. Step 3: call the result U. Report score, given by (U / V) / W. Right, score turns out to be 0.105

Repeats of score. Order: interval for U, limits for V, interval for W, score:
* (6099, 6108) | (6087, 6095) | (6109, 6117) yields 0.089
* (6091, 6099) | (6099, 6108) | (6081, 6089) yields 0.094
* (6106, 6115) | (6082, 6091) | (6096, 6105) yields 0.089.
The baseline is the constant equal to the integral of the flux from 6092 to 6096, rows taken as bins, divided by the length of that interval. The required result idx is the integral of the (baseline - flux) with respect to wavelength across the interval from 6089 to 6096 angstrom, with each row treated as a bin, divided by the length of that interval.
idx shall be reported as -0.4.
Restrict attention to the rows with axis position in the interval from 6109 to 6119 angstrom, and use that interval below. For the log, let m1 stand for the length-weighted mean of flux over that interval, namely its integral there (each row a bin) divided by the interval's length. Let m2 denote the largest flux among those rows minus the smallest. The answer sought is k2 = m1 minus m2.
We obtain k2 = 8.4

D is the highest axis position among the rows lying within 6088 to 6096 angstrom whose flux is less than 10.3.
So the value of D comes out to 6090.02 angstrom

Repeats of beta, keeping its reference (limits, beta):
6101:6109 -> 54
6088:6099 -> 20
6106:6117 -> 41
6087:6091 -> 241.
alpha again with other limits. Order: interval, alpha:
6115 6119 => 10.0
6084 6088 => 10.9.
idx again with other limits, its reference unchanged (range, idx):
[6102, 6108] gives 0.4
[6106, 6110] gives 0.2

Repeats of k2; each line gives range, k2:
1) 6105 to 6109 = 9.1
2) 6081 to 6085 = 9.3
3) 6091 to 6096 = 7.9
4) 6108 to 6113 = 8.7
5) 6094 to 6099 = 9.9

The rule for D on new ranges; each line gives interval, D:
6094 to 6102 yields 6099.84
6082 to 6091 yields 6090.02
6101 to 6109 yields 6108.28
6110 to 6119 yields 6118.13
